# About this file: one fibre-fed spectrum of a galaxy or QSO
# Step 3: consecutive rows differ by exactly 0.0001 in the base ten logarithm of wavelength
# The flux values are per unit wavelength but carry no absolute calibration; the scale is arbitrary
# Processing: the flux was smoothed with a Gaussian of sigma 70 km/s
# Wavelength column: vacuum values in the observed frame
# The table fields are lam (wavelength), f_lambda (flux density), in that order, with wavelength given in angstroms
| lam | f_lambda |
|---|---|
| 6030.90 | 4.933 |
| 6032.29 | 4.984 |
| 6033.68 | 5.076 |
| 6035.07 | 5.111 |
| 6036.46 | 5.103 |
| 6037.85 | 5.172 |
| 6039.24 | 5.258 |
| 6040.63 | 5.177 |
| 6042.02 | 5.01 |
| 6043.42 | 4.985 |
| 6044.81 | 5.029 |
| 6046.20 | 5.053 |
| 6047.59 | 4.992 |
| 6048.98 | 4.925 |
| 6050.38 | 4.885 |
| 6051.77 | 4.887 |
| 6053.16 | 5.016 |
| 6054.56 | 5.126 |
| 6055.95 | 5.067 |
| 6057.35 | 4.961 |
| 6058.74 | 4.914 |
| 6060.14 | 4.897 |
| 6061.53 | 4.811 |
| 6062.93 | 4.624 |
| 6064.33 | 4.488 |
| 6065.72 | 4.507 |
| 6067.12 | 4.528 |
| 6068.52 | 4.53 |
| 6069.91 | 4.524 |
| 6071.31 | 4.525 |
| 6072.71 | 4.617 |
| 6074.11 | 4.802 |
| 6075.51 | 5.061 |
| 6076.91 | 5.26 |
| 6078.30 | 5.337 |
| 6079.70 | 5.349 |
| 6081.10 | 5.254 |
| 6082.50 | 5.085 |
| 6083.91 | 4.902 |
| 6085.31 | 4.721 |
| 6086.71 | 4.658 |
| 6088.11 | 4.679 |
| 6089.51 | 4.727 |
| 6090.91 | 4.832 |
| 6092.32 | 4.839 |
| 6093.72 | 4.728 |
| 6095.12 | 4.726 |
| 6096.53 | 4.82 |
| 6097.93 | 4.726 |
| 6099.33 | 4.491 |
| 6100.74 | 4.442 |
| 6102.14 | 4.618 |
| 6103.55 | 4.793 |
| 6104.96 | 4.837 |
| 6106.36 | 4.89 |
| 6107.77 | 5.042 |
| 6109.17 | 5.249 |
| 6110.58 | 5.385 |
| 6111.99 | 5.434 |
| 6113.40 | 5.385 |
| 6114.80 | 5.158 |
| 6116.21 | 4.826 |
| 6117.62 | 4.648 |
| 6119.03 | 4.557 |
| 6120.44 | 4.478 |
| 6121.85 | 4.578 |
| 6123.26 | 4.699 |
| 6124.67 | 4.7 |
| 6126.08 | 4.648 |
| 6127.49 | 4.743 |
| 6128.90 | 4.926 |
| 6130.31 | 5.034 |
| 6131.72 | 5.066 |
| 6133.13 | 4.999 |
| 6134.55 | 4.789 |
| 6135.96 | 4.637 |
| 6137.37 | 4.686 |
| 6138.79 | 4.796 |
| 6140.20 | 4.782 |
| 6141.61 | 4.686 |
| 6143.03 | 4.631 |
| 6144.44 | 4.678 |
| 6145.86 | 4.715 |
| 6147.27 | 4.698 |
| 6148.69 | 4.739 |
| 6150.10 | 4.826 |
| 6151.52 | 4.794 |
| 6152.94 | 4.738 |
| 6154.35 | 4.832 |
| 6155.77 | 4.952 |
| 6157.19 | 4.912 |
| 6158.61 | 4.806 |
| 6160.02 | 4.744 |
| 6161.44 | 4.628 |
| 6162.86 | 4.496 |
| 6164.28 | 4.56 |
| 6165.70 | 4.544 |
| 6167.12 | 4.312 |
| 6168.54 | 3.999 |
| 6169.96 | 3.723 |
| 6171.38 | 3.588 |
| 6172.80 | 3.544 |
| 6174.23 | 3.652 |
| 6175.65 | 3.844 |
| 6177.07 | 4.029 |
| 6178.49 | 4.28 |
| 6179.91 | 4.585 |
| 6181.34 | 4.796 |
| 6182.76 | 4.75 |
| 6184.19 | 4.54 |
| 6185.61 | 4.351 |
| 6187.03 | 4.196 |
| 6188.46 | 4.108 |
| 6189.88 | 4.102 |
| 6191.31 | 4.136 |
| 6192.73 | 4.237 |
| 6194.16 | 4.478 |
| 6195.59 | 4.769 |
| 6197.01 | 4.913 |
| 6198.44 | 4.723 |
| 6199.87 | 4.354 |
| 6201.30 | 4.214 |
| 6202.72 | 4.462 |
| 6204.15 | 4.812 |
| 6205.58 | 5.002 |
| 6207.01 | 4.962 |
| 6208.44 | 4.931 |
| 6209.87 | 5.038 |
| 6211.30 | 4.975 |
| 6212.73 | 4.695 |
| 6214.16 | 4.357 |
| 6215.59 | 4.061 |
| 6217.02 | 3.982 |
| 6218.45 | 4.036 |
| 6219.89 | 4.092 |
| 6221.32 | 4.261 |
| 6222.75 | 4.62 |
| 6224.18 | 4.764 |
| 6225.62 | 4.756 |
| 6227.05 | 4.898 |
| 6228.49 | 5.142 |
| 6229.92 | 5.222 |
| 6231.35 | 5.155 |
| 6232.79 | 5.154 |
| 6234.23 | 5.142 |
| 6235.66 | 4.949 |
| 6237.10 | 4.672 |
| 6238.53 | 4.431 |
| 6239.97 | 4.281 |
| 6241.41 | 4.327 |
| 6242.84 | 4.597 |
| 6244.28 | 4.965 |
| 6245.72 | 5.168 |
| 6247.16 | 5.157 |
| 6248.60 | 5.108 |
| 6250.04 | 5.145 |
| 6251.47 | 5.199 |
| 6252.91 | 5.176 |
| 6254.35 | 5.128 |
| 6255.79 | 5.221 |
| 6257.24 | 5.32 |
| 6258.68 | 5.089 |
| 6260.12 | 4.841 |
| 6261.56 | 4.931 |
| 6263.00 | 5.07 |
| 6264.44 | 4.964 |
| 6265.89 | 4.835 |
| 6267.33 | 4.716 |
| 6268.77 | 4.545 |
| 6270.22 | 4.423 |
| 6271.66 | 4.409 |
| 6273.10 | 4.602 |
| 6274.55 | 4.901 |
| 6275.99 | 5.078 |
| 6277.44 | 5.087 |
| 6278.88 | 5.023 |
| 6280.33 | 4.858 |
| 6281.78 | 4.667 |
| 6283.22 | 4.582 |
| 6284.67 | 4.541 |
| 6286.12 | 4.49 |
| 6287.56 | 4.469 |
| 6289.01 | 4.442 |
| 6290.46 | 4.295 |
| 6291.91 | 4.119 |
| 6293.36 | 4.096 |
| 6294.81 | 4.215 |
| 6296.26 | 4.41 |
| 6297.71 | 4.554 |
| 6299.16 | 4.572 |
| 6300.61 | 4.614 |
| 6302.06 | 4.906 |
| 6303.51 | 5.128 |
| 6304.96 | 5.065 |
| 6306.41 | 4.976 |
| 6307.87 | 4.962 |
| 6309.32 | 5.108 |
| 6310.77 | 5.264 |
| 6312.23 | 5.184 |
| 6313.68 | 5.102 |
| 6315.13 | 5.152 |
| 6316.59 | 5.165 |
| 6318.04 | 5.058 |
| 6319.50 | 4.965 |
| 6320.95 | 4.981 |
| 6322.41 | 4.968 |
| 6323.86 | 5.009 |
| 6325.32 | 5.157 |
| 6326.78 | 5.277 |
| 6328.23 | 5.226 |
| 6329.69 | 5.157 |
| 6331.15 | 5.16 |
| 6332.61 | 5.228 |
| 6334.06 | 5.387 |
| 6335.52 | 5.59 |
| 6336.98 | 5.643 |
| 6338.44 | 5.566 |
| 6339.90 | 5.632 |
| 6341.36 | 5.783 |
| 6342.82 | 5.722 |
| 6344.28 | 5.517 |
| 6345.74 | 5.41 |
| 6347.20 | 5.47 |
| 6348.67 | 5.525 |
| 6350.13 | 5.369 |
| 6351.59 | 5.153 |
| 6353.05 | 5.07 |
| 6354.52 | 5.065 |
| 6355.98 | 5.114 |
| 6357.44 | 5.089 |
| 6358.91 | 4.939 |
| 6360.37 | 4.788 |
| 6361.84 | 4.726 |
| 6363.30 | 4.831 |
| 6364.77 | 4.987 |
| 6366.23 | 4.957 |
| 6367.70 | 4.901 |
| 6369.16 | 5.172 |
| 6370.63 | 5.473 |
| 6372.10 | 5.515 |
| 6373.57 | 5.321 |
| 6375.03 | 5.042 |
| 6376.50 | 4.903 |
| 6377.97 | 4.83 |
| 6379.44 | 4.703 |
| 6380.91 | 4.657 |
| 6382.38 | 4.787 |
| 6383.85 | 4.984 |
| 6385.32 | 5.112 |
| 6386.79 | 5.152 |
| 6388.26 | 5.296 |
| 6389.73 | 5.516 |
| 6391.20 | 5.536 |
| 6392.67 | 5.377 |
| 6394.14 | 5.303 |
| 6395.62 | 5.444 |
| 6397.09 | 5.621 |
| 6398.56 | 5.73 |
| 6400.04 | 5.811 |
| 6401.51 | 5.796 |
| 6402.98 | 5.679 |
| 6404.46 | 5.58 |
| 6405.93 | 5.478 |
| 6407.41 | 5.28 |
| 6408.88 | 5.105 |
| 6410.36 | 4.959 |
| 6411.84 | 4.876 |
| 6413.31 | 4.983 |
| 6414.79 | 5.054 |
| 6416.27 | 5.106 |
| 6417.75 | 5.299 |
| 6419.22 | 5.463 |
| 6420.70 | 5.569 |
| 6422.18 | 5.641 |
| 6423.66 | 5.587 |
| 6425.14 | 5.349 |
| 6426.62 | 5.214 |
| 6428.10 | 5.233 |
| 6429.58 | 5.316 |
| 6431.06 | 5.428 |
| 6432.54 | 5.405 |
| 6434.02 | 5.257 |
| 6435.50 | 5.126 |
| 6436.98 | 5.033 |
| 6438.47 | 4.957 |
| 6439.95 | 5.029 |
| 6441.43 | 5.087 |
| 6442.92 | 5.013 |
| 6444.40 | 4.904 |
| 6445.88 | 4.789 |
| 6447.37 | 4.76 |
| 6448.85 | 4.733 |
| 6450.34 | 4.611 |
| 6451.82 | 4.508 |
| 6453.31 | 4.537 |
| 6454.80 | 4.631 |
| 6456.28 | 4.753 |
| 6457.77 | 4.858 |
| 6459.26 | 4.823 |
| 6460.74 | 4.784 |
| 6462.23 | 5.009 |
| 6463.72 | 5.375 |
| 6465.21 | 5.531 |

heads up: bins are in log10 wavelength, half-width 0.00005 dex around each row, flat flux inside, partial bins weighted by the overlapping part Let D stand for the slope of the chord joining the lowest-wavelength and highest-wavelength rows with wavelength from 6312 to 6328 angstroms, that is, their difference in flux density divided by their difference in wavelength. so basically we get 0.006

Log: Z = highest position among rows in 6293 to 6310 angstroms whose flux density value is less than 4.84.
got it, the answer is 6300.61 angstroms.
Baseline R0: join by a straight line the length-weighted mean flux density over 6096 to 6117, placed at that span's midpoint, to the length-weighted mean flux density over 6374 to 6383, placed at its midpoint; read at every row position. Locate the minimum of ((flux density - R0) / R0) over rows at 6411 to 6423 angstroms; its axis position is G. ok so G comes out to 6411.84 angstroms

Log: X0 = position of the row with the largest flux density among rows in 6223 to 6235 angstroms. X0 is 6229.92 angstroms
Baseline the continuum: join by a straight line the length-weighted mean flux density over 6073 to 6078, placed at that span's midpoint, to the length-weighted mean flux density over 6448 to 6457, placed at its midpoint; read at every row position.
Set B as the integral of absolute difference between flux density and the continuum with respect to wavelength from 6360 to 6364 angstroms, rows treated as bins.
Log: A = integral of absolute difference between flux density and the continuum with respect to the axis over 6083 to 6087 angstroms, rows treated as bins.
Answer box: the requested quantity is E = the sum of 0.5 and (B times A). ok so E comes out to 0.7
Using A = 0.97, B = 0.22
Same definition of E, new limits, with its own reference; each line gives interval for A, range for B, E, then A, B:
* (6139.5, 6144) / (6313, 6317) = 2.2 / 1.20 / 1.43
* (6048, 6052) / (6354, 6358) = 1.4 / 0.62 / 1.42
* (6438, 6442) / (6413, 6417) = 2.8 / 1.53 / 1.53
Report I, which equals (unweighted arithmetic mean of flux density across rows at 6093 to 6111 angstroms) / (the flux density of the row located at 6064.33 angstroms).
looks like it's 1.08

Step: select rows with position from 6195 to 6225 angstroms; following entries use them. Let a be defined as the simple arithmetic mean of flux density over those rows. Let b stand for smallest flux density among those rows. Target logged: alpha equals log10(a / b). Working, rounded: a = 4.57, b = 3.982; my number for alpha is 0.060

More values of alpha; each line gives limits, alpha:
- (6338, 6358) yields 0.027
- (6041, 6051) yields 0.009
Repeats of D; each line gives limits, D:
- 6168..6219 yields 0.001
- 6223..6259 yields 0.009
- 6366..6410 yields 0.003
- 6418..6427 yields -0.034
